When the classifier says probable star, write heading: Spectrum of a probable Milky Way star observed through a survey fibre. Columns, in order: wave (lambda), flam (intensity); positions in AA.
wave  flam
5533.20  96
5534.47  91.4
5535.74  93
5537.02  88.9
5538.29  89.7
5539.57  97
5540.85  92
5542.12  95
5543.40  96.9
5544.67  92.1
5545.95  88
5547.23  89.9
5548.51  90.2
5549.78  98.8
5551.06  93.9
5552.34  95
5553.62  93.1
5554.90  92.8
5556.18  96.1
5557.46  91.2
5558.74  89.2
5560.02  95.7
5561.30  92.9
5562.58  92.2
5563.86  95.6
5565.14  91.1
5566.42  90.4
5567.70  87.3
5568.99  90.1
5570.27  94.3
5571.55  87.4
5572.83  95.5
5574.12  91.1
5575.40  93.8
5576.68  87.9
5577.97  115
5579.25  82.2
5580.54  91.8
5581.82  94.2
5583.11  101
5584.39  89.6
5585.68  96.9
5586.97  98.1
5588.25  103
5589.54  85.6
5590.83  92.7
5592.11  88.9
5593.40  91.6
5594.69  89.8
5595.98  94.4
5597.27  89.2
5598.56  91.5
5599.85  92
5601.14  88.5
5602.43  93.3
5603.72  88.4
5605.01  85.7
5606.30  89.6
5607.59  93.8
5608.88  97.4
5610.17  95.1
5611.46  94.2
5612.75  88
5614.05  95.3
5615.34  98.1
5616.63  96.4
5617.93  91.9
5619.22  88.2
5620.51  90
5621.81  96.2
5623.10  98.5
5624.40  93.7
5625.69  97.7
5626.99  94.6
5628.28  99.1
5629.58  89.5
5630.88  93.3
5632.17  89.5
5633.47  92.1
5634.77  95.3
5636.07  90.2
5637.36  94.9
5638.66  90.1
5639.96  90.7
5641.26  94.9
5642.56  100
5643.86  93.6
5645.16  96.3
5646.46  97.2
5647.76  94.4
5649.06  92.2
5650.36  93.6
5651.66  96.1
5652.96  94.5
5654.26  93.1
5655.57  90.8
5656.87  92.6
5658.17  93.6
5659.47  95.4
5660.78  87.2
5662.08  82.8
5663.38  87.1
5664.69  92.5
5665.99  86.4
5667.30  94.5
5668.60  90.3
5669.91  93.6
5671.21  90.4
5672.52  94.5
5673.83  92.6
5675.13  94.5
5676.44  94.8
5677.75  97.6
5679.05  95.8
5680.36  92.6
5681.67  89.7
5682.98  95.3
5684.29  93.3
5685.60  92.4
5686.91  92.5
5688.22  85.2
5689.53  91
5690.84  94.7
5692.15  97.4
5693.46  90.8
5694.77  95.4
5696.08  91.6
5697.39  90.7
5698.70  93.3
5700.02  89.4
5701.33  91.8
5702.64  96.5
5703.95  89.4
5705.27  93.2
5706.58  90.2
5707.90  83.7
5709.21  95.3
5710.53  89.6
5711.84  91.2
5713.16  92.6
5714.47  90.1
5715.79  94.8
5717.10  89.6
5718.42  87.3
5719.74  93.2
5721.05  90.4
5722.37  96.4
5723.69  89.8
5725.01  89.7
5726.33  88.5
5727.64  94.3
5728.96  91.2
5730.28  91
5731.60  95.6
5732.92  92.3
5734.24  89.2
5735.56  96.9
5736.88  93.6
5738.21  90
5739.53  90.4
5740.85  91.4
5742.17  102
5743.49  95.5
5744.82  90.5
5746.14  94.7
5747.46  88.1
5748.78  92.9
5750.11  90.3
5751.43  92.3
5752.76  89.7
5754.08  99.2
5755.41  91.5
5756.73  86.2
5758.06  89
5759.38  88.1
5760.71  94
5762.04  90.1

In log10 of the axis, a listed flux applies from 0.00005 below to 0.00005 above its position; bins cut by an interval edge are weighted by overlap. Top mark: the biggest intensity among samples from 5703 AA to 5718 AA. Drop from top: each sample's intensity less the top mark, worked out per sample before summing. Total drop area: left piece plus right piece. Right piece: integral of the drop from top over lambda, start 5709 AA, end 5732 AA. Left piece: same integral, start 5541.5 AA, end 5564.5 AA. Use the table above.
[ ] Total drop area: -132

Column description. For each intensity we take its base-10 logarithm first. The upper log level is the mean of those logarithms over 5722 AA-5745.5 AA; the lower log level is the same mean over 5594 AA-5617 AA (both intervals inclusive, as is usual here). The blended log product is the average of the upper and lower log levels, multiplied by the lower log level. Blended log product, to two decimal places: 3.86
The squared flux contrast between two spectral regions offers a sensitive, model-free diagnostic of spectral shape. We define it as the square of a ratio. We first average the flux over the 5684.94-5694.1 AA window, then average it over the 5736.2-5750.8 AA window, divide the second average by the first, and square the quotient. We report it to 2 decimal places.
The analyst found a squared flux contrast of 1.01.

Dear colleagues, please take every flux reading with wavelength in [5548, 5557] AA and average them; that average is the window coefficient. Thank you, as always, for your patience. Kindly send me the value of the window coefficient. 94.3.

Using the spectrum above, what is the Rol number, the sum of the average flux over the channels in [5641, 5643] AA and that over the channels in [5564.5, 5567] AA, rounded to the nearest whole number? 188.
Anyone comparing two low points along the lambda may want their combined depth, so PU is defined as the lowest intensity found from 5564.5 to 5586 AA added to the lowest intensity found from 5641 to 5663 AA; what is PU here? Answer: 165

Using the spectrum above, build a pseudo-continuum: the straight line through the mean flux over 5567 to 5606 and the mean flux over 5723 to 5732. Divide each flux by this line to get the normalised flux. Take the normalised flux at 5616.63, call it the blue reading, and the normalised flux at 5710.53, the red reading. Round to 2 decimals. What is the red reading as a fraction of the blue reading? 0.94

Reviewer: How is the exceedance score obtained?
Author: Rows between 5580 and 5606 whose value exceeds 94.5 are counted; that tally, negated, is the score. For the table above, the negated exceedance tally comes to -4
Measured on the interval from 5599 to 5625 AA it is -7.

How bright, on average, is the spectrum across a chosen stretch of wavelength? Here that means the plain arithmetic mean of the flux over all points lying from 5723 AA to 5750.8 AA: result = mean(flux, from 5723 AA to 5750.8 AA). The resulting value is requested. 92.3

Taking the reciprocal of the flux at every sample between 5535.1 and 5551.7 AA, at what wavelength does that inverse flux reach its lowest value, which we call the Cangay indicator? 5549.78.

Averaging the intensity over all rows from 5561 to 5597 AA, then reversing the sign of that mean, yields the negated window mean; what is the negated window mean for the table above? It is -93.0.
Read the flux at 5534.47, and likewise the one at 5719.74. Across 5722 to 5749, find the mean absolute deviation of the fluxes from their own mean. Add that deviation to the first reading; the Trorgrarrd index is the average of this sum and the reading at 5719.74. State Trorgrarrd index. 93.7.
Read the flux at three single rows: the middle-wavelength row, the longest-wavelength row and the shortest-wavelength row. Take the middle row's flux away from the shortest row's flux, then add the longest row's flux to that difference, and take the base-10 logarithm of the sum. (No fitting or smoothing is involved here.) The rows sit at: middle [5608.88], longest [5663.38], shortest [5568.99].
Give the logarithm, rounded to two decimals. 1.90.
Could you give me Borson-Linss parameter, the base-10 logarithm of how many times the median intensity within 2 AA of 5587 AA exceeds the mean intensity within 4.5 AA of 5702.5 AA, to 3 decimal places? 0.028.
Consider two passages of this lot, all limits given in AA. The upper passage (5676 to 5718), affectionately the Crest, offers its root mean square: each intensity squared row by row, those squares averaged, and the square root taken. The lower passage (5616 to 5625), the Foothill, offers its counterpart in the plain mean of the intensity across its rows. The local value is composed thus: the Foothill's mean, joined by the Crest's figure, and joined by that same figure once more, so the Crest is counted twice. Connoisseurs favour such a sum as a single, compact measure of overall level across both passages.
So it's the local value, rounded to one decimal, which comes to 278.1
